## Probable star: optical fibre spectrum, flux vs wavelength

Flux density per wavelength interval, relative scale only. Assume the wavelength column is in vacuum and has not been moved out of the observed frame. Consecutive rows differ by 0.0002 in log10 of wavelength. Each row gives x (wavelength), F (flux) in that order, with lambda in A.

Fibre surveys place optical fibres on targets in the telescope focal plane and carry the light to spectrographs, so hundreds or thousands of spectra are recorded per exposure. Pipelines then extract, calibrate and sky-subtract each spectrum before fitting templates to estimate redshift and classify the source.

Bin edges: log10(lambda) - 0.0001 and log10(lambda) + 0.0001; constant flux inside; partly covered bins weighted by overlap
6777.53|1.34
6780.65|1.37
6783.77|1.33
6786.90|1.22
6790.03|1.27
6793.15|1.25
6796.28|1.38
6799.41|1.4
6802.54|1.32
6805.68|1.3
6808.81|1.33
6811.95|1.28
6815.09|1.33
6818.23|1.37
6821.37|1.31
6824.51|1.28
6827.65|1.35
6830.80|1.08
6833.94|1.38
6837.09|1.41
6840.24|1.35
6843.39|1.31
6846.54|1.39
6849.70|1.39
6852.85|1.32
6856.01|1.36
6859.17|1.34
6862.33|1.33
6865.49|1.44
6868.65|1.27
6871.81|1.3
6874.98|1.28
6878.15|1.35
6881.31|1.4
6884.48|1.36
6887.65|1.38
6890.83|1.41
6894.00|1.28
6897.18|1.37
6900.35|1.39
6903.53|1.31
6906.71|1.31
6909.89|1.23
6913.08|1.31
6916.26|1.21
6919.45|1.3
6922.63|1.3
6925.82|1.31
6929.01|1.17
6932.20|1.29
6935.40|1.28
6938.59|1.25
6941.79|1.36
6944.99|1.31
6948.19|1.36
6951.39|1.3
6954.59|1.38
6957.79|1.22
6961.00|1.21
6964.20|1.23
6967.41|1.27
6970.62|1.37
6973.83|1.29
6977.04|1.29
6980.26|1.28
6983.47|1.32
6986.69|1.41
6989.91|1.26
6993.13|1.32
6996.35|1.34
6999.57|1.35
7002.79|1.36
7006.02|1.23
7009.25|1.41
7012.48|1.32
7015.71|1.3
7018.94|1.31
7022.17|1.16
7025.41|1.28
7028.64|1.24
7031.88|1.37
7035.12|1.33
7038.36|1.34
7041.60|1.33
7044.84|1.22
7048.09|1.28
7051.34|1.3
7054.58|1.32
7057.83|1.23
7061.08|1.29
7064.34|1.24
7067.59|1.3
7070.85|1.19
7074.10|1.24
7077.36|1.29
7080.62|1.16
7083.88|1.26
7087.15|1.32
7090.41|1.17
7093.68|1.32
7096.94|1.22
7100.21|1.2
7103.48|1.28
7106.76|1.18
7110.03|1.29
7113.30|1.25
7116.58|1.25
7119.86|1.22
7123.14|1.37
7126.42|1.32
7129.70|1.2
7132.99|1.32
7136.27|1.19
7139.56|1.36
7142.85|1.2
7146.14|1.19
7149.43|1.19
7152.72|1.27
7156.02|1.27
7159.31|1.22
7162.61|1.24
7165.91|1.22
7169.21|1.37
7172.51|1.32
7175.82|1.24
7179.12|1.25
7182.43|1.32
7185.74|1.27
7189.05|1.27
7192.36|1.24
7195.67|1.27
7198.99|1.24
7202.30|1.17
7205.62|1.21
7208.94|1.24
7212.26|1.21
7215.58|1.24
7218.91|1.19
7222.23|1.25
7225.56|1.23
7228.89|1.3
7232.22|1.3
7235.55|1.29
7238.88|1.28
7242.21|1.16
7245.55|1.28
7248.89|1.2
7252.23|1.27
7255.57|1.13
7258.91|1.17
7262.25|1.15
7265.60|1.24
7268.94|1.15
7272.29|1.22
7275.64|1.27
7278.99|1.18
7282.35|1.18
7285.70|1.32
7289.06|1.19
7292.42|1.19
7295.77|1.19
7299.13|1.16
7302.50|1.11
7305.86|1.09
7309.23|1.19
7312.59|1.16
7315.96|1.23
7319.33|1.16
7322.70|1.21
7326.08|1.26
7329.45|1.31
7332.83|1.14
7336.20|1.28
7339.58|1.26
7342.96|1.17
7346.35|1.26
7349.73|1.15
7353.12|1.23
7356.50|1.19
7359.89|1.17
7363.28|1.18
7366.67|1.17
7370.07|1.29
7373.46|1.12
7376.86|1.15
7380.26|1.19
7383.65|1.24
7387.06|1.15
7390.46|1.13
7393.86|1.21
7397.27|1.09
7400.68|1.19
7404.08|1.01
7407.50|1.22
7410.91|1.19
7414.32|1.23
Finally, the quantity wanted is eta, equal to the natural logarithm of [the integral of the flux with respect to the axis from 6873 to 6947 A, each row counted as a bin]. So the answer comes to 4.58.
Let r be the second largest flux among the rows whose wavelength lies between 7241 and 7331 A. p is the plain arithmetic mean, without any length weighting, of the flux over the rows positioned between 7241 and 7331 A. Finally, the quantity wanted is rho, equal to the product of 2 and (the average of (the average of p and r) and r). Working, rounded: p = 1.20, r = 1.31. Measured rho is 2.56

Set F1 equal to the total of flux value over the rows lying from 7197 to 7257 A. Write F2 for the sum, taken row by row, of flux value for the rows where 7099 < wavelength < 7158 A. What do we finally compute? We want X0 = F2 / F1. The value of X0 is 1.02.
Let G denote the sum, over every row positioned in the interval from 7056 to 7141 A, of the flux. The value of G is 32.7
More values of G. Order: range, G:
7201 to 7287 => 31.8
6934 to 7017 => 34.0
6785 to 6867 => 34.5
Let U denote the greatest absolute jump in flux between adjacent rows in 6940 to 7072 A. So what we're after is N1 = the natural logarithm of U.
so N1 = -1.7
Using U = 0.18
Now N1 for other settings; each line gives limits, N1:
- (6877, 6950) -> -2.0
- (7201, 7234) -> -2.7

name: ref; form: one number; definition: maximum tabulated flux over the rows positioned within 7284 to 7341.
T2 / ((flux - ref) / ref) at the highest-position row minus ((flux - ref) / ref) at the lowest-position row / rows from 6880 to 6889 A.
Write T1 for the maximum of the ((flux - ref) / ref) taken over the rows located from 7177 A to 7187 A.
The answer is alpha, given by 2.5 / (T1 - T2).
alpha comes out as 165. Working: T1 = 0.00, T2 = -0.02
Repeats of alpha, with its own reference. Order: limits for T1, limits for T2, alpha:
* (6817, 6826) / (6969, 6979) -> 25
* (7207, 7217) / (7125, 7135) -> -41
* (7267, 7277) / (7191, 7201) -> -66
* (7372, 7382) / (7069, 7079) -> -14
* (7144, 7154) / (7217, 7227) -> -37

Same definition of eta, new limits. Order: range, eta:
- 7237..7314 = 4.52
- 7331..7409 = 4.52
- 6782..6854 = 4.55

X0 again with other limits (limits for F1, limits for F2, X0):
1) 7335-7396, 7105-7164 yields 1.05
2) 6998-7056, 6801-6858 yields 1.02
